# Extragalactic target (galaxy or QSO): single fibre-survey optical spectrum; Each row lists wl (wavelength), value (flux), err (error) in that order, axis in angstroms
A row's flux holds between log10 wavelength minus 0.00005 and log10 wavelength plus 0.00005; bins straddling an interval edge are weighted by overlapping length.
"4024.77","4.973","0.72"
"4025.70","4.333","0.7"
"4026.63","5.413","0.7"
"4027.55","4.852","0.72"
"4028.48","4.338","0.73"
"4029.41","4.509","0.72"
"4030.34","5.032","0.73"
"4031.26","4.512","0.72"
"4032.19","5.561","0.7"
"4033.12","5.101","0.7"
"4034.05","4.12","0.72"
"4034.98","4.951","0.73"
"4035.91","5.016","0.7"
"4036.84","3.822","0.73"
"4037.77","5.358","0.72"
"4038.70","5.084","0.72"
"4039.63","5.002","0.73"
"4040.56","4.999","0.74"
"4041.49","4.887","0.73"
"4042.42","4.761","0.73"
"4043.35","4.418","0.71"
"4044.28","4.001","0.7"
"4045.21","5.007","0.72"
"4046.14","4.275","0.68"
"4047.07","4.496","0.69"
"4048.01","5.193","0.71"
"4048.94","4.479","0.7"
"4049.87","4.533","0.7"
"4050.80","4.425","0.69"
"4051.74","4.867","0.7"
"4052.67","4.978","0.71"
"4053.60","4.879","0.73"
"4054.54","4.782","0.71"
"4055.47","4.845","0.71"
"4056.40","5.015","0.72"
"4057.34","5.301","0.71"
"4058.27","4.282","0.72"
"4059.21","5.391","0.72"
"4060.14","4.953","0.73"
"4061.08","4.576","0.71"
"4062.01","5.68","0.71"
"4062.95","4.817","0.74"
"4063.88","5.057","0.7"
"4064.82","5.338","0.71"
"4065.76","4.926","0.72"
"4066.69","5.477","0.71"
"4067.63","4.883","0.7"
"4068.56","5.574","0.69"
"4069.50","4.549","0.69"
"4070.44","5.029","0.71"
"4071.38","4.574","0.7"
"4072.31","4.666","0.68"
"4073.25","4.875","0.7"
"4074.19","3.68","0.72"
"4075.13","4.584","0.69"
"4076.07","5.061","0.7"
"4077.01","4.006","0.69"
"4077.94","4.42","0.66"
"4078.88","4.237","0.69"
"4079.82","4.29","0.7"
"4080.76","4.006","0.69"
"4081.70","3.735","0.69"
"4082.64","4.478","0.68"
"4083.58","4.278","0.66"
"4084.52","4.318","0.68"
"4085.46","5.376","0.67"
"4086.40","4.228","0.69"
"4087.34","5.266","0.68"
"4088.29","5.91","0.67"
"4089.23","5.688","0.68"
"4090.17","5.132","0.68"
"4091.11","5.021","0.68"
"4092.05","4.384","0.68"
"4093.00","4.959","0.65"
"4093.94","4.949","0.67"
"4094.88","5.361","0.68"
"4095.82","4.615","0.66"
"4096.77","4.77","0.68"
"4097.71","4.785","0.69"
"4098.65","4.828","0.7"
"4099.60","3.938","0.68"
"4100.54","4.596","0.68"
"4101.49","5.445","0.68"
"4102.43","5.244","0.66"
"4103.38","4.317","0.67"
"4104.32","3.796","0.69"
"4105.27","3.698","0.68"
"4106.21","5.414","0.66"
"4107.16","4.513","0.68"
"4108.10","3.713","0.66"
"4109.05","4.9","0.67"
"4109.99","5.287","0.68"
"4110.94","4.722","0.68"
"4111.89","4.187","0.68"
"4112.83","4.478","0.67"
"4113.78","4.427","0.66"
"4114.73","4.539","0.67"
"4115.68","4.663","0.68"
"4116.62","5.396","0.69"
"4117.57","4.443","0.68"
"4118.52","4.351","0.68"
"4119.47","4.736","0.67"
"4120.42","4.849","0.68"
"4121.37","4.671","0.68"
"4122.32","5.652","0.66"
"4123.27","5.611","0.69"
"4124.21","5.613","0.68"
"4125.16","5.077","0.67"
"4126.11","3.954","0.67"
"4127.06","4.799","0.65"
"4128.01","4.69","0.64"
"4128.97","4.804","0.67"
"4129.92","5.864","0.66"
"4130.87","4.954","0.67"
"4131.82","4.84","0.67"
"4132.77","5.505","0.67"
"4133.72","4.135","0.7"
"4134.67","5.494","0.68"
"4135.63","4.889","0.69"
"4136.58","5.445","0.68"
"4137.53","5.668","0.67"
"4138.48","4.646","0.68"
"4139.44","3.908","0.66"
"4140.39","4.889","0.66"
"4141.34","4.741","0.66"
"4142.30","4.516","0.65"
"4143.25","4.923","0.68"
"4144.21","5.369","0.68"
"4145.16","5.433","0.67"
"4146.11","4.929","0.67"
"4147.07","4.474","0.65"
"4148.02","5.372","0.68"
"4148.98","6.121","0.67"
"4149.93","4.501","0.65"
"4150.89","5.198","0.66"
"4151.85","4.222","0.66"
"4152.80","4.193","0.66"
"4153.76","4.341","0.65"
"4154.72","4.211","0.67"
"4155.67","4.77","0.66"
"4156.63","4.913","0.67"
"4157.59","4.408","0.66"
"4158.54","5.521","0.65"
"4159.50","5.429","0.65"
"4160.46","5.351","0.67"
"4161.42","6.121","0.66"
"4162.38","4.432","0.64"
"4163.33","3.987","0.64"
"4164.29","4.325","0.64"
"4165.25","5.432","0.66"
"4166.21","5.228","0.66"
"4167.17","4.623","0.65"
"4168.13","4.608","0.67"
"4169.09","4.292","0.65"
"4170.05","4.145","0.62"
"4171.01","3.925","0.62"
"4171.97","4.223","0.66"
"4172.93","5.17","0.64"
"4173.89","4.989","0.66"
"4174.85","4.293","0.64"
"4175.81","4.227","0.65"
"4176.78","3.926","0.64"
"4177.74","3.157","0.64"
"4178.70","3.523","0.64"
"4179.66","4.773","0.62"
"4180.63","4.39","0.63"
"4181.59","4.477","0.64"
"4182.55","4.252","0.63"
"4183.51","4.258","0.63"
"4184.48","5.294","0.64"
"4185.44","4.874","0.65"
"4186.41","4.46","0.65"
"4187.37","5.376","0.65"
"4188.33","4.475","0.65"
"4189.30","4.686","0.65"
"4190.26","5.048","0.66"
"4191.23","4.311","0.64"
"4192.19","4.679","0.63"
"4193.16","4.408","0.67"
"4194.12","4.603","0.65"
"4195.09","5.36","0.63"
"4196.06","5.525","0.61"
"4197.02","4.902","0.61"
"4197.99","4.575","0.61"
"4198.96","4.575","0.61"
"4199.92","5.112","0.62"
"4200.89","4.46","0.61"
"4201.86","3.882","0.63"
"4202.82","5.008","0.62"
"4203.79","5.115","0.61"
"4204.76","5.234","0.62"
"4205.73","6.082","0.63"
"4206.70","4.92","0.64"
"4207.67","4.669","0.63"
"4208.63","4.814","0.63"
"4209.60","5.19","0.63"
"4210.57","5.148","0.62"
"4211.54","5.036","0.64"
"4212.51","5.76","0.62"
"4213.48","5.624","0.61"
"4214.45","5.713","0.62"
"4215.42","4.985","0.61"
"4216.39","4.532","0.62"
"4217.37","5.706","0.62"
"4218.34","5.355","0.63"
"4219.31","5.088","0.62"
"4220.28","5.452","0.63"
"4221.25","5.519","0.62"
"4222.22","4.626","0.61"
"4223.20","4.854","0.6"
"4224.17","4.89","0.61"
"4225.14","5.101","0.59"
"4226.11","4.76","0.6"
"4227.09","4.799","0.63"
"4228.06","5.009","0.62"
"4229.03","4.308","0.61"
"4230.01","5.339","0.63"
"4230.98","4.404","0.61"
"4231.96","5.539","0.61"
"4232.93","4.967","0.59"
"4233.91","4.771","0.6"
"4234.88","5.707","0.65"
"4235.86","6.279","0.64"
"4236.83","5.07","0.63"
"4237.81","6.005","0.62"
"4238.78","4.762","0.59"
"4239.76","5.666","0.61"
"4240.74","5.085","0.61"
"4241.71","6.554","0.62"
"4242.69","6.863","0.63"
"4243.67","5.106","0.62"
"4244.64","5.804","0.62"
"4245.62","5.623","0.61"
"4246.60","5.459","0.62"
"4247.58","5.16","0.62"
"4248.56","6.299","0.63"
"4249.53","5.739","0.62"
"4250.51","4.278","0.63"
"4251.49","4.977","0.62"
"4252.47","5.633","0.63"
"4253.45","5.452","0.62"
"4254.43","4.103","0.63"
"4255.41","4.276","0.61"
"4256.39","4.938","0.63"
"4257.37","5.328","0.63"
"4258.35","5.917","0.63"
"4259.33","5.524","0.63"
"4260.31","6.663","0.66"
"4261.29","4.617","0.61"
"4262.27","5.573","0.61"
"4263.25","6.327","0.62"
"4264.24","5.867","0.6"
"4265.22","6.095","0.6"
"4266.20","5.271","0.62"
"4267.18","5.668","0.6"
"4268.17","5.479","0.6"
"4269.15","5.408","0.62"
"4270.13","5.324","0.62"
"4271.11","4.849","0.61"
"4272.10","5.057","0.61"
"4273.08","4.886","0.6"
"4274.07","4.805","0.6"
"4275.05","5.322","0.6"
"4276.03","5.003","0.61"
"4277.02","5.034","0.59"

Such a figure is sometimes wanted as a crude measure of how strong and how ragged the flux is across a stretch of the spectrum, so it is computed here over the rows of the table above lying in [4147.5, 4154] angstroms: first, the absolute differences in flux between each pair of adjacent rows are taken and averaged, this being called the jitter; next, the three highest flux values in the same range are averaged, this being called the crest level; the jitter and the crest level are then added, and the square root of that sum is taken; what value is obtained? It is 2.50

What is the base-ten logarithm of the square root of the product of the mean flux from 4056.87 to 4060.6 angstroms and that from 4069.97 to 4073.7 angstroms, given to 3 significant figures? 0.689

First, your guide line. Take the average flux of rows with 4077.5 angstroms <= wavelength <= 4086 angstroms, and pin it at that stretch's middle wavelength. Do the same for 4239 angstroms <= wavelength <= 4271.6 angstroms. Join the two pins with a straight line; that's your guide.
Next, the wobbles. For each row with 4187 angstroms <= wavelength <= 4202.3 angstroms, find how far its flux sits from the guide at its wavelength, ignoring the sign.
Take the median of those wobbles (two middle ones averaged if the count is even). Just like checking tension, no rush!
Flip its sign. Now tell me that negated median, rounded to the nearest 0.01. -0.45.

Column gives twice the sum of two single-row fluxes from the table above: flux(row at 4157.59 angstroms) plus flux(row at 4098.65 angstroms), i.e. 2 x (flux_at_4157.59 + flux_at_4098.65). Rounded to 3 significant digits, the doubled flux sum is 18.5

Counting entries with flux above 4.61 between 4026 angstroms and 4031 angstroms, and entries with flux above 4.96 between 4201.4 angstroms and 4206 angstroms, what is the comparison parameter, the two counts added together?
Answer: 7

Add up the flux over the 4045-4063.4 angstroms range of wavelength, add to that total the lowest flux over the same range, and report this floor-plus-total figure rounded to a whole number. 101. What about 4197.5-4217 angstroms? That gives 104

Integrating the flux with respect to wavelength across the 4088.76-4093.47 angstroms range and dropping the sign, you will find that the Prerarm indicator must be 24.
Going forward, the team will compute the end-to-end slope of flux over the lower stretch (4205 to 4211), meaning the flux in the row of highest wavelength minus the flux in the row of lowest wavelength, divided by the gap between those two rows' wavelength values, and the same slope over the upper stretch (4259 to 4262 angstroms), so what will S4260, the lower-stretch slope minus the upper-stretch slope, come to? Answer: 0.27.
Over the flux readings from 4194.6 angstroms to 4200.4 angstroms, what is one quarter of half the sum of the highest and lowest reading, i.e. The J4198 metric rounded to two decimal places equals 1.26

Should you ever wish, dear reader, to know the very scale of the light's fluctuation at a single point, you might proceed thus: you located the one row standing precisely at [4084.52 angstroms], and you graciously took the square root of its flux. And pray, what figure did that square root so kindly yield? 2.08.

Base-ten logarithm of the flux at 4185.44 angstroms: 0.688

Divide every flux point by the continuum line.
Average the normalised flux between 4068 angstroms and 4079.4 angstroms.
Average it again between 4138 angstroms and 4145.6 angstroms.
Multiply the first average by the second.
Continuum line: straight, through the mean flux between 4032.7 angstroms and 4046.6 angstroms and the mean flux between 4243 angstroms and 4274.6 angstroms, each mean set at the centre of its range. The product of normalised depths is 0.91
